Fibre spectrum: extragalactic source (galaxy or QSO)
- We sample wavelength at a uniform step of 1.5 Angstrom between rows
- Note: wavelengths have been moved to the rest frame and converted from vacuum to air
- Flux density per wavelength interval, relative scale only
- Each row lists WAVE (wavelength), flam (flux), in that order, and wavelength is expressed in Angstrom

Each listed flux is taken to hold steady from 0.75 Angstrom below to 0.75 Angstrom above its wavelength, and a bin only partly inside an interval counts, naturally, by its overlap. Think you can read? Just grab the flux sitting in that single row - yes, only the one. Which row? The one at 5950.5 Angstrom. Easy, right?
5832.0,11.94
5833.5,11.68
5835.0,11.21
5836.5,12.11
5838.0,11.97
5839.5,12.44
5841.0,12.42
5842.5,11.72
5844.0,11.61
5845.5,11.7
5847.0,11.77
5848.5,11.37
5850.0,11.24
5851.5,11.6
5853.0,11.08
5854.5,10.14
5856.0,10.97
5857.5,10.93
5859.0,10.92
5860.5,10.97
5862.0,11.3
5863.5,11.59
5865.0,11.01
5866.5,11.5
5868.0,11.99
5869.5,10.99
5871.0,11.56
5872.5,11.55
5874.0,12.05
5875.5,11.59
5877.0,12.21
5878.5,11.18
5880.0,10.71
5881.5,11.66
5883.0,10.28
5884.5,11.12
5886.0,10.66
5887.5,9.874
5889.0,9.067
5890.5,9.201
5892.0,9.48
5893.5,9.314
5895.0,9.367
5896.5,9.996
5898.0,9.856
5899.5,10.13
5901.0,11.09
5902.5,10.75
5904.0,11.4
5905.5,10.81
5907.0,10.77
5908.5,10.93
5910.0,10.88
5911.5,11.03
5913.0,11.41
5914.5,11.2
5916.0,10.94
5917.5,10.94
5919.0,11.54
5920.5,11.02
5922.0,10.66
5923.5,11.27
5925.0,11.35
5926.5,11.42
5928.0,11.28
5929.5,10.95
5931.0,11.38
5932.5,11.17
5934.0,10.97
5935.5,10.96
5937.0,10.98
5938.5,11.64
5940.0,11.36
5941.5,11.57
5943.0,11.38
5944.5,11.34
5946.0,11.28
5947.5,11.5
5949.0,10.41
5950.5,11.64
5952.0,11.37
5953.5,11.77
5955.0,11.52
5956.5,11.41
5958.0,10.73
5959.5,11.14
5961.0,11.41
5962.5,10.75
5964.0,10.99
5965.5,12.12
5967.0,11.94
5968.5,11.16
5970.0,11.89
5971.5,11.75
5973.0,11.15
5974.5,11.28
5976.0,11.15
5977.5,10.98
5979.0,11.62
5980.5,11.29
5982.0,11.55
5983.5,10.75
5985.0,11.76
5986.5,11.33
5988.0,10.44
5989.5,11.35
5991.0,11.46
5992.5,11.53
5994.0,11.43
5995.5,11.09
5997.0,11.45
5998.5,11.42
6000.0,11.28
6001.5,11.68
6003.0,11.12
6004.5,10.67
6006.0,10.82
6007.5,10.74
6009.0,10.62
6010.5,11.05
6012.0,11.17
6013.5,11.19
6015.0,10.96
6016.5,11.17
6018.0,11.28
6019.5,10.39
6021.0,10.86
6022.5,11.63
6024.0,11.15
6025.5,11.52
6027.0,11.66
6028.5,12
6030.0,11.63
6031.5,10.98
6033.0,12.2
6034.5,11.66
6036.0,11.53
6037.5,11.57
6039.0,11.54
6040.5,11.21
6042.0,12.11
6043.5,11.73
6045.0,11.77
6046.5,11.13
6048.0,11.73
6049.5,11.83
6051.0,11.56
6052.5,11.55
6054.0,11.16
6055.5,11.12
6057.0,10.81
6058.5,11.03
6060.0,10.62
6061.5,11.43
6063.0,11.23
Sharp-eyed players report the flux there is 11.64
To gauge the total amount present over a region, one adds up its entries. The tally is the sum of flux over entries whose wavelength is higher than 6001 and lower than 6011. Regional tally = 76.7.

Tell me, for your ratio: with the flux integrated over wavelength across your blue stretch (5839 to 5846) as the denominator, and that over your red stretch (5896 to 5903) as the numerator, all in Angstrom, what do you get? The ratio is 0.87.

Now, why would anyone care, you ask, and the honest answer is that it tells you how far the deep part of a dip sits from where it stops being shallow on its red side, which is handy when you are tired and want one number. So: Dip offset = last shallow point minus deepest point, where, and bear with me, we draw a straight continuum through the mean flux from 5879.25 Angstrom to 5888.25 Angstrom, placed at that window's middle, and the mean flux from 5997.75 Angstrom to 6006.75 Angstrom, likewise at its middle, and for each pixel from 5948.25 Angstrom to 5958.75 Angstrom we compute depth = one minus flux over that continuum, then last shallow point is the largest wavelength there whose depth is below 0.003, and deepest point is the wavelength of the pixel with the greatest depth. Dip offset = 7.5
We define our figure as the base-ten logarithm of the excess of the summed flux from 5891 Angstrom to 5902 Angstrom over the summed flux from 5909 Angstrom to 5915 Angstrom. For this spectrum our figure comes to 1.4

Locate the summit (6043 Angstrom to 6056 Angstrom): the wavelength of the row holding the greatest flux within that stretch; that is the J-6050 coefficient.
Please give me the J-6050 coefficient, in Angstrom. 6049.5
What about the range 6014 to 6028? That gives 6027.0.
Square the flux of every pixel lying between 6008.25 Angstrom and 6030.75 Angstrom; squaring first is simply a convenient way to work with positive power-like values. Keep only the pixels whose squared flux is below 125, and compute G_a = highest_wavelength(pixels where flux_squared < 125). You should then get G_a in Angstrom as 6024.0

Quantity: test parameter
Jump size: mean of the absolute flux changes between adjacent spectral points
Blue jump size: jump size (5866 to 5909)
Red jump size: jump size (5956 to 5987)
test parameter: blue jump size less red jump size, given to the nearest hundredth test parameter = 0.04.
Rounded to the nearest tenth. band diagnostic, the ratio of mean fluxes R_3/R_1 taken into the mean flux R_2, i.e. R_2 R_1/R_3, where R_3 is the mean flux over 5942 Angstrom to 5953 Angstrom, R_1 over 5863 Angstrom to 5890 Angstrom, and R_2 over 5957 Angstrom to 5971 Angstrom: 11.2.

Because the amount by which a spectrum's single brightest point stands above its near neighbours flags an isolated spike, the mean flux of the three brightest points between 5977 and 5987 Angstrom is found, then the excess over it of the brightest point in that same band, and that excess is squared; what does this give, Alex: 0.014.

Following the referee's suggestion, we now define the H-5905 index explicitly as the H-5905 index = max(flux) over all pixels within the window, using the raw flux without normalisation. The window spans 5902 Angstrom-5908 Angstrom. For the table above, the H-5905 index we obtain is 11.4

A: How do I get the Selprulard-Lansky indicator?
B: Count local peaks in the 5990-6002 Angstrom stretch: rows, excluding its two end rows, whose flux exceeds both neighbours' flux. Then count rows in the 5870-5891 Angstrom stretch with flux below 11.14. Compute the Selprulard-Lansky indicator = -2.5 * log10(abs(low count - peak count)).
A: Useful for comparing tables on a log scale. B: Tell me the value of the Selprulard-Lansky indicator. -1.7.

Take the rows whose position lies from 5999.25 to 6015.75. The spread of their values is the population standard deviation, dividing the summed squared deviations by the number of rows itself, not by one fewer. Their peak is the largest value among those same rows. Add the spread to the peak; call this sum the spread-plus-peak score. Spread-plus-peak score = 12.0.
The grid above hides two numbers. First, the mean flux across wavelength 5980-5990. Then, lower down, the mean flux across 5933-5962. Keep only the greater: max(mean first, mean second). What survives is 11.28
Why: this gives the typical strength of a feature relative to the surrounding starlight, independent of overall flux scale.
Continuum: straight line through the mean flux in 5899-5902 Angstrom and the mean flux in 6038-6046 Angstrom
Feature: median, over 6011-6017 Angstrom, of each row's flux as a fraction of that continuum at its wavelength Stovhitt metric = 0.97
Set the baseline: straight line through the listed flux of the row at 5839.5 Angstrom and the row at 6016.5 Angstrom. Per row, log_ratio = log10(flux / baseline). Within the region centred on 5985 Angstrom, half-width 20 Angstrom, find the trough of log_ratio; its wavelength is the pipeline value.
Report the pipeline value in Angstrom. 5988.0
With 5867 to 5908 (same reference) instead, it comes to 5889.0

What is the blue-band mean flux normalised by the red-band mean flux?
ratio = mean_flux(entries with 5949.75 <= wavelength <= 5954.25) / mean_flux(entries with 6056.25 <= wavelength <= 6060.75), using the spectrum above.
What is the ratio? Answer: 1.07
